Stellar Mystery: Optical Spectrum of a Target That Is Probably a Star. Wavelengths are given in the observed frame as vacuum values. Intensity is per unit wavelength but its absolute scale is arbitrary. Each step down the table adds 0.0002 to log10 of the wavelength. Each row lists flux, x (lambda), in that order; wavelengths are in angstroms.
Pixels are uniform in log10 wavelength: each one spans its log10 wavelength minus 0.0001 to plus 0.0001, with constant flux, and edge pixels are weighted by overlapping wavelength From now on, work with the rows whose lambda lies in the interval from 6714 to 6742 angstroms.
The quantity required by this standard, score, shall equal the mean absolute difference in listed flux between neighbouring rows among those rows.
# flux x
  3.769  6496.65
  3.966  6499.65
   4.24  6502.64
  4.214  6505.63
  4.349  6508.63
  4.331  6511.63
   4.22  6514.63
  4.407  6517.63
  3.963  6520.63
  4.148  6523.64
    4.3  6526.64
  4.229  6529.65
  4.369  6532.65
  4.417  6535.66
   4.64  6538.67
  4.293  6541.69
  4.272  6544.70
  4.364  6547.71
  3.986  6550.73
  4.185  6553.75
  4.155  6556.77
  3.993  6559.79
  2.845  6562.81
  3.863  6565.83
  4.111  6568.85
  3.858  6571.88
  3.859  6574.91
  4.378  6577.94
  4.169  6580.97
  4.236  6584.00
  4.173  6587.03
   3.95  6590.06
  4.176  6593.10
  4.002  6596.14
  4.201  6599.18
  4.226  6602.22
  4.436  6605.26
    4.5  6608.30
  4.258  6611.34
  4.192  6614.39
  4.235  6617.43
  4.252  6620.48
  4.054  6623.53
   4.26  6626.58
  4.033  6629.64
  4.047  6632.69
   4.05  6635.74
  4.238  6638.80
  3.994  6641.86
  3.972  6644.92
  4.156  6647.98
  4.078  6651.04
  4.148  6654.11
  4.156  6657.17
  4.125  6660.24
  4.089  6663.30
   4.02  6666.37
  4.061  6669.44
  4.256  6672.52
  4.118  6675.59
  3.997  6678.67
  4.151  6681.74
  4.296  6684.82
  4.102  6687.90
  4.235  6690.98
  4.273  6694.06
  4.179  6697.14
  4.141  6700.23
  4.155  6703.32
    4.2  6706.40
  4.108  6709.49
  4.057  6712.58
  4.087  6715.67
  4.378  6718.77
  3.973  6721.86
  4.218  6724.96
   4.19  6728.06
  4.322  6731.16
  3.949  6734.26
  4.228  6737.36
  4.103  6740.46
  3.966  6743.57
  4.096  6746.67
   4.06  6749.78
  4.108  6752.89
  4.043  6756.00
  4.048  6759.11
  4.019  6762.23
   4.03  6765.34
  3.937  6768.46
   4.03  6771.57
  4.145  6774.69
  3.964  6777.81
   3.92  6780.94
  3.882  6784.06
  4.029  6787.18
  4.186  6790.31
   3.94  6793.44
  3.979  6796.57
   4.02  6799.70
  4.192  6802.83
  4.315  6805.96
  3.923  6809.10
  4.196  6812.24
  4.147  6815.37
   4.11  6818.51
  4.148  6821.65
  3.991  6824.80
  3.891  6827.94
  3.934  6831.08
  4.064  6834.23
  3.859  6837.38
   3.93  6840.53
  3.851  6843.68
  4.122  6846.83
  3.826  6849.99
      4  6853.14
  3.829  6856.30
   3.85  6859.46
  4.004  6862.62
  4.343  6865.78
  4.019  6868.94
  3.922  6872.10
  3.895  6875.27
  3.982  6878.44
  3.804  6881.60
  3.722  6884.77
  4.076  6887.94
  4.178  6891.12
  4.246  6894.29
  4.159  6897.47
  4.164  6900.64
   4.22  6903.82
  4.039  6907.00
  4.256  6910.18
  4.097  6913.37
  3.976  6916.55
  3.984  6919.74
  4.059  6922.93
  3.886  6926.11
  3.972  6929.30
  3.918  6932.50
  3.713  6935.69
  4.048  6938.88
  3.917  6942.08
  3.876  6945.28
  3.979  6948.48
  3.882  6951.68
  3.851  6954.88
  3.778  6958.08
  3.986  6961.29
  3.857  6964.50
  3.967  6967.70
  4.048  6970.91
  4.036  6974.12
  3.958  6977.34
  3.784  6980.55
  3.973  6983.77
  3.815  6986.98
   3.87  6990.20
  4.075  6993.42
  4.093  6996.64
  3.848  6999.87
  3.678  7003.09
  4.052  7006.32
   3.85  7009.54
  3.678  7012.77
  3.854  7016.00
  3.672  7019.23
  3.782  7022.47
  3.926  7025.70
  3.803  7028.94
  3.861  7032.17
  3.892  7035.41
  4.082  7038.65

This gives 0.23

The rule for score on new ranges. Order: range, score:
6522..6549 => 0.14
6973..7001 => 0.14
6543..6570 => 0.41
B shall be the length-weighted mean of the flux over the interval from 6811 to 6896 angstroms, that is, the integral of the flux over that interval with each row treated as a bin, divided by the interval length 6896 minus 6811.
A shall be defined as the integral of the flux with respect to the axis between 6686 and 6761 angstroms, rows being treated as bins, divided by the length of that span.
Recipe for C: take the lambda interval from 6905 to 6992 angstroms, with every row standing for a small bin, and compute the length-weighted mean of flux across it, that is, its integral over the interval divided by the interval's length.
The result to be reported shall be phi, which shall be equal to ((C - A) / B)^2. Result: 0.0022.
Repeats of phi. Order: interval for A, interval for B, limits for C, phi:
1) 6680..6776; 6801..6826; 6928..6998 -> 0.0023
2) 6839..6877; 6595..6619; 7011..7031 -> 0.0017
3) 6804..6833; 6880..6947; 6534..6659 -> 0.0002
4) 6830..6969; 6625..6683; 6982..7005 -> 0.0003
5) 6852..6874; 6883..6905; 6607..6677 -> 0.0013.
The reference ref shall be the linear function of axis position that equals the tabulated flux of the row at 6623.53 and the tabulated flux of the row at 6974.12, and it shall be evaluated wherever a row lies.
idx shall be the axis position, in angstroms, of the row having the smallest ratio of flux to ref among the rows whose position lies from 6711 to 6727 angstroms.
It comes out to 6721.86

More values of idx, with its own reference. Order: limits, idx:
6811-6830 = 6827.94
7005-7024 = 7019.23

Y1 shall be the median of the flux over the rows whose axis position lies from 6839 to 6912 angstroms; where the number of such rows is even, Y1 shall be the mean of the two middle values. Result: 4.00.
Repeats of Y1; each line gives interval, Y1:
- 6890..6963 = 3.98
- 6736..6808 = 4.03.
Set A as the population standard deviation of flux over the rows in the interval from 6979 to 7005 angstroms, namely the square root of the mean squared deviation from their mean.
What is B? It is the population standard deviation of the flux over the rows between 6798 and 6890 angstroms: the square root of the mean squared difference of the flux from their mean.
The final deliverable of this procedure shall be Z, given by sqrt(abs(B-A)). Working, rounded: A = 0.14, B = 0.151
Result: 0.12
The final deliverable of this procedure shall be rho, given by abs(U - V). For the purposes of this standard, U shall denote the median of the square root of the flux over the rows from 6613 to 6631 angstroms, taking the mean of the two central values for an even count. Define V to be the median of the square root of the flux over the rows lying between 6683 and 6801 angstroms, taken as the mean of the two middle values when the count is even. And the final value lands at 0.03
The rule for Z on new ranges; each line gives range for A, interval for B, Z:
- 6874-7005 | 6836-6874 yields 0.04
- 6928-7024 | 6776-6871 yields 0.13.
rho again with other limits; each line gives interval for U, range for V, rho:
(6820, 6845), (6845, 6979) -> 0.01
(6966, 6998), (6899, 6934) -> 0.02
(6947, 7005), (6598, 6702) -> 0.06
